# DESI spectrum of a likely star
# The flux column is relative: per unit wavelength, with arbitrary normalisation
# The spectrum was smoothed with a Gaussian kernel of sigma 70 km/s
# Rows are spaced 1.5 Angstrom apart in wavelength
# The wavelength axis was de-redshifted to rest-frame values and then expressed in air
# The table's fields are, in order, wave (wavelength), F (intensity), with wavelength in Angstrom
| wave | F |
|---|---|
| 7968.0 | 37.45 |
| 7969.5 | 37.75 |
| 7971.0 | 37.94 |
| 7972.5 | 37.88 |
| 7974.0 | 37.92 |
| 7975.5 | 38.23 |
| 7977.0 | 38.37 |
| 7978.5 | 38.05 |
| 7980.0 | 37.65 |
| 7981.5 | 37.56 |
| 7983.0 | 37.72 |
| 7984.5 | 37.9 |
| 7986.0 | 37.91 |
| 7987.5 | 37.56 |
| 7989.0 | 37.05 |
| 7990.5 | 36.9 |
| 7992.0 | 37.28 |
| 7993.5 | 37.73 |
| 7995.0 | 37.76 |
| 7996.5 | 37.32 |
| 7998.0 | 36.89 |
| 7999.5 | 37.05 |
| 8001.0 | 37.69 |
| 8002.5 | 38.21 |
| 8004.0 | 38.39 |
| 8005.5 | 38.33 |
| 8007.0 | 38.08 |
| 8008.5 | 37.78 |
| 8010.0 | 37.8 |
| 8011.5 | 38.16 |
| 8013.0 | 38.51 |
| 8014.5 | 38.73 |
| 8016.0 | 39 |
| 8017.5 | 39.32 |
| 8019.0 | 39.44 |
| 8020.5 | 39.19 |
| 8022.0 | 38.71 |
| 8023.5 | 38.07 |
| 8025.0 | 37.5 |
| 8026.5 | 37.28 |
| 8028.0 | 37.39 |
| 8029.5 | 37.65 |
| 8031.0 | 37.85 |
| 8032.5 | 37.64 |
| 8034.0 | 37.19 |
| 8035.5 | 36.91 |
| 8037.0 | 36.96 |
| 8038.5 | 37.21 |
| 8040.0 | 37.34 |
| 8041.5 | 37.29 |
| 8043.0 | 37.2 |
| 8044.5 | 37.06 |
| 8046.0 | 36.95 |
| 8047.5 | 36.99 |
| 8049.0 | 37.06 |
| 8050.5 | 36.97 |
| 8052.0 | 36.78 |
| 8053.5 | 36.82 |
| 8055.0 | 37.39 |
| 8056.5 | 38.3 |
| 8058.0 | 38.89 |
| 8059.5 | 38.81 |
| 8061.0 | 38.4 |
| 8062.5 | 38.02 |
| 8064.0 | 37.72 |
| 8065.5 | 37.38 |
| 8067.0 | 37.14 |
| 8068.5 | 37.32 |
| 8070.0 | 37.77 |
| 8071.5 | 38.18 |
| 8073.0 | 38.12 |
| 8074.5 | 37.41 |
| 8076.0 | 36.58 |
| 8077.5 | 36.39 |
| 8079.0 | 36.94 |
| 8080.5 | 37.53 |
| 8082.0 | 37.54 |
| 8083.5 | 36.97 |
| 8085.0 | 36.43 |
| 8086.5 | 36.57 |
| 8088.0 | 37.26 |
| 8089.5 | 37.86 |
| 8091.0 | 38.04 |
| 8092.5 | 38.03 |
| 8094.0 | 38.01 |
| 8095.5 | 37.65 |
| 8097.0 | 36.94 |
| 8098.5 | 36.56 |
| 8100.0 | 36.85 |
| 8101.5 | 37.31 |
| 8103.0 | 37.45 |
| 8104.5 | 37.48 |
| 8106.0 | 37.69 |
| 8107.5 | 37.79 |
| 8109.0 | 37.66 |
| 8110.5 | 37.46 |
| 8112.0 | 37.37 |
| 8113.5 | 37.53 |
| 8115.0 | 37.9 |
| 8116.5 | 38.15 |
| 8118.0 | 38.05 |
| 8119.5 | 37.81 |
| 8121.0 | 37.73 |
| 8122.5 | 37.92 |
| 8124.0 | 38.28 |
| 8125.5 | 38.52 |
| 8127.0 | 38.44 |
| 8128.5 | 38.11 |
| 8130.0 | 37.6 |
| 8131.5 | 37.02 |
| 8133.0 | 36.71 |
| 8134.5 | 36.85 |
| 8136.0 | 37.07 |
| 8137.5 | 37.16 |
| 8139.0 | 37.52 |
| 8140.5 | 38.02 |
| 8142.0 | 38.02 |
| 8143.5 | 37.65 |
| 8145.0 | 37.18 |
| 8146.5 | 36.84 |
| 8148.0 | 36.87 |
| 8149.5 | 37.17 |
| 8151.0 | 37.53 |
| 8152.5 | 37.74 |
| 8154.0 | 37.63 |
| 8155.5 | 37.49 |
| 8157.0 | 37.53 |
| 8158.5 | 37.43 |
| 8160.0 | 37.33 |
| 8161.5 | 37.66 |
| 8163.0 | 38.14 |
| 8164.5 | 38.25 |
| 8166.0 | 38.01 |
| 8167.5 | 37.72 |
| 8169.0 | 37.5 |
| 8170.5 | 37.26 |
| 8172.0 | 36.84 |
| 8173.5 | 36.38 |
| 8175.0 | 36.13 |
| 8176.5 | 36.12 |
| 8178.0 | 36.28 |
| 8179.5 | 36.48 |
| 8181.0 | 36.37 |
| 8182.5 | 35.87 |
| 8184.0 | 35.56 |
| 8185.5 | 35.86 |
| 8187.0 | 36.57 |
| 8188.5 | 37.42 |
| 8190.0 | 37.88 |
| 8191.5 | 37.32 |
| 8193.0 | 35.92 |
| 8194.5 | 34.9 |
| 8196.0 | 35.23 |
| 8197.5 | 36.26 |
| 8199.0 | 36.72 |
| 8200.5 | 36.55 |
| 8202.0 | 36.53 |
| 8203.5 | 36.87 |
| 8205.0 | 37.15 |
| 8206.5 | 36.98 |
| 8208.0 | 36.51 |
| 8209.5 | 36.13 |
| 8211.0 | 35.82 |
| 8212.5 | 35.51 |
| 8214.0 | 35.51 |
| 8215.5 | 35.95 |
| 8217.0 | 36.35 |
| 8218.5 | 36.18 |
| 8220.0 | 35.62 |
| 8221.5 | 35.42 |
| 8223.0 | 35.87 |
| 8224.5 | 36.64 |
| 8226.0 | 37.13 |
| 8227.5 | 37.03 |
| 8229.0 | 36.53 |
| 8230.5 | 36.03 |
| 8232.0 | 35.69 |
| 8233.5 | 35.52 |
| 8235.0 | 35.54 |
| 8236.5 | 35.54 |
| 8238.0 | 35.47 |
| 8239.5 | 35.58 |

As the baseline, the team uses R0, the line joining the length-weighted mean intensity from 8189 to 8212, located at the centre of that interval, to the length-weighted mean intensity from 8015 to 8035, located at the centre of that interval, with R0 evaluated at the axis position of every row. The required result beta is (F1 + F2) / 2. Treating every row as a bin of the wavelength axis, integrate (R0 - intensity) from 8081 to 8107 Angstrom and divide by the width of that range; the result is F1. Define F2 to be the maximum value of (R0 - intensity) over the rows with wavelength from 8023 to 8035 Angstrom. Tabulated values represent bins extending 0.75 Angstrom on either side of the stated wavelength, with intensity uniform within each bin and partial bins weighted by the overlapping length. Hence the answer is 0.5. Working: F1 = 0.2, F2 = 0.89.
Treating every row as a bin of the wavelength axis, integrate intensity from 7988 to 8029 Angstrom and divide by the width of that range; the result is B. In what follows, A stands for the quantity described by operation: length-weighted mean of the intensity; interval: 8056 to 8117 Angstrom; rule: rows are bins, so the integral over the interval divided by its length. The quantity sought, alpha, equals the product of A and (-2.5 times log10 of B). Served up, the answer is -148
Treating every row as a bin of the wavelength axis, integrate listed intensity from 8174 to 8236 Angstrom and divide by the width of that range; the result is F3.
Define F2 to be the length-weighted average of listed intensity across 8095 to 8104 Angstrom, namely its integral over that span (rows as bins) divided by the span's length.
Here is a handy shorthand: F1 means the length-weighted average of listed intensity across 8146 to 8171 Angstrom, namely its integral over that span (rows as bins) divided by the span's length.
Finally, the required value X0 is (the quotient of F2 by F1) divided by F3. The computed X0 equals 0.0273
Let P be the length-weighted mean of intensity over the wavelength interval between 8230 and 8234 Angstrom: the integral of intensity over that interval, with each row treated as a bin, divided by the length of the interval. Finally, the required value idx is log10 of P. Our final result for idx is 1.55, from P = 35.7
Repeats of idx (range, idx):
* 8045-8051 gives 1.57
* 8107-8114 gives 1.57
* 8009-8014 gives 1.58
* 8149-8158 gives 1.57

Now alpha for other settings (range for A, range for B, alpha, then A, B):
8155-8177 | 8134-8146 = -147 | 37.3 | 37.4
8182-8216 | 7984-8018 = -143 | 36.3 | 37.9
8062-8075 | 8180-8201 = -147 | 37.7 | 36.3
